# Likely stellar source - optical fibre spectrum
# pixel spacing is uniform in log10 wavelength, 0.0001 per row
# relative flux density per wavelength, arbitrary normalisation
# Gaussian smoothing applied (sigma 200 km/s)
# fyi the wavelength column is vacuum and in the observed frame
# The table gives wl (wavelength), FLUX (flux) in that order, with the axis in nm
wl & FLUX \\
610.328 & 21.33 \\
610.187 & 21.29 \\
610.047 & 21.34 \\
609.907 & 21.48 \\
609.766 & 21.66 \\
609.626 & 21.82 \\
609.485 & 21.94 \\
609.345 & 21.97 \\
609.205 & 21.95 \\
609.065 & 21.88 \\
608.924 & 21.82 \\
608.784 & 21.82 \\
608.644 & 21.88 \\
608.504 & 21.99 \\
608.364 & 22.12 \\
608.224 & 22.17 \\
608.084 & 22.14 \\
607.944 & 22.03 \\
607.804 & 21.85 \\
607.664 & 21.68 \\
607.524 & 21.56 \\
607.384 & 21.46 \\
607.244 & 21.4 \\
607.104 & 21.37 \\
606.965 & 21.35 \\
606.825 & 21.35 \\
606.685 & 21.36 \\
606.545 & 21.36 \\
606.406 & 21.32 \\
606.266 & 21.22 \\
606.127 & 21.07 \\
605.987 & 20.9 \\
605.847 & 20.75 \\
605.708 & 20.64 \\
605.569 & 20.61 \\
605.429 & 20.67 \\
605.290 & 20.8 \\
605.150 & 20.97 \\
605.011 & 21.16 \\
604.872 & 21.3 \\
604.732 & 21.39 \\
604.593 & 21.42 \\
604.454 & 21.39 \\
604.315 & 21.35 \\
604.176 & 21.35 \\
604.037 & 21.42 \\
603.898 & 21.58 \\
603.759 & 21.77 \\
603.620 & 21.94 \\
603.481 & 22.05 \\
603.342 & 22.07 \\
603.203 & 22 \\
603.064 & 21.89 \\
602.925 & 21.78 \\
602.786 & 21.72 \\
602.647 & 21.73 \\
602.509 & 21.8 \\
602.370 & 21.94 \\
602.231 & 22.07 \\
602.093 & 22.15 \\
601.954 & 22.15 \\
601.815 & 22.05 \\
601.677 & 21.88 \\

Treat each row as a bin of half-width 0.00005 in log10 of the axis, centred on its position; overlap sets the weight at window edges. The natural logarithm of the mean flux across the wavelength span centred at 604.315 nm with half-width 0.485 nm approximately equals 3.06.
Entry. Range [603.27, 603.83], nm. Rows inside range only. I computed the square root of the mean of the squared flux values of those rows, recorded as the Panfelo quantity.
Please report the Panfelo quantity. 22.0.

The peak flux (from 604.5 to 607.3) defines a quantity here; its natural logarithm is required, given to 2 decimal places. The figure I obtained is 3.06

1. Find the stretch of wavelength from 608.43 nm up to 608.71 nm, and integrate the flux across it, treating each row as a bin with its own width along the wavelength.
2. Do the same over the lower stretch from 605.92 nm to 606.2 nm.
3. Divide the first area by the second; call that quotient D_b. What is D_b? 1.05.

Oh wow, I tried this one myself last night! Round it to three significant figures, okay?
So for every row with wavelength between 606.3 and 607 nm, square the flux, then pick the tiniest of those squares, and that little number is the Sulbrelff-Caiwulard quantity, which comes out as 455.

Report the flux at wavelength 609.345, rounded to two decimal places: 21.97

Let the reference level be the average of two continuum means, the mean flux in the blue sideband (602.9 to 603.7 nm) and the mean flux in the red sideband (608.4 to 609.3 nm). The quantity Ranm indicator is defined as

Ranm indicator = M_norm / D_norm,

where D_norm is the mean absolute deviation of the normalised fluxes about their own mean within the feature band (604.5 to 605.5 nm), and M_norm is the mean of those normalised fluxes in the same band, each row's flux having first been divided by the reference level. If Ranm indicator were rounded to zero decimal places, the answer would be 85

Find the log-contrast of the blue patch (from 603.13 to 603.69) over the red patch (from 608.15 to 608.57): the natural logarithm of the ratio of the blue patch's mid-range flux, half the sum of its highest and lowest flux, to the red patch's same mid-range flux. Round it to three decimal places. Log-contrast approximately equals -0.003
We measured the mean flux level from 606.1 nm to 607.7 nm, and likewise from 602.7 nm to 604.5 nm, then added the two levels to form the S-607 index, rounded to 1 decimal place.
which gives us 43.1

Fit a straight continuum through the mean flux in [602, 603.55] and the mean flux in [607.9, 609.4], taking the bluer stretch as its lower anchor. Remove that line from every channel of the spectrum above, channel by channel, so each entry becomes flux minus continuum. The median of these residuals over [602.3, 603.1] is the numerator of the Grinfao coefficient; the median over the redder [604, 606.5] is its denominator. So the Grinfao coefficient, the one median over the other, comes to 0.2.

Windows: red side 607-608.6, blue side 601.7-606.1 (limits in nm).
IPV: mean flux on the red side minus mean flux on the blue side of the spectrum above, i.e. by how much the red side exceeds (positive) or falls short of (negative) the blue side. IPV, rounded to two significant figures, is 0.29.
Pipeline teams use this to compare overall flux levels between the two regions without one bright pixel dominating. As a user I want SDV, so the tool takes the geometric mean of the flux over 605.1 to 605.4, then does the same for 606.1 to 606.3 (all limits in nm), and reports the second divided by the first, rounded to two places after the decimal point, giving 1.01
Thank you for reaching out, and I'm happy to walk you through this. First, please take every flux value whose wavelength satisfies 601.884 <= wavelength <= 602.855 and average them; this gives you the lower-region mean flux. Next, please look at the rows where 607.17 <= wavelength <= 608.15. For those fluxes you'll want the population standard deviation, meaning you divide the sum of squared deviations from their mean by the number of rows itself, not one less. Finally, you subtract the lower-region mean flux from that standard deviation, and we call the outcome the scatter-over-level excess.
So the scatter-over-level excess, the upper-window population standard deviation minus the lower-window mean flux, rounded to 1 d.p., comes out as -21.7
